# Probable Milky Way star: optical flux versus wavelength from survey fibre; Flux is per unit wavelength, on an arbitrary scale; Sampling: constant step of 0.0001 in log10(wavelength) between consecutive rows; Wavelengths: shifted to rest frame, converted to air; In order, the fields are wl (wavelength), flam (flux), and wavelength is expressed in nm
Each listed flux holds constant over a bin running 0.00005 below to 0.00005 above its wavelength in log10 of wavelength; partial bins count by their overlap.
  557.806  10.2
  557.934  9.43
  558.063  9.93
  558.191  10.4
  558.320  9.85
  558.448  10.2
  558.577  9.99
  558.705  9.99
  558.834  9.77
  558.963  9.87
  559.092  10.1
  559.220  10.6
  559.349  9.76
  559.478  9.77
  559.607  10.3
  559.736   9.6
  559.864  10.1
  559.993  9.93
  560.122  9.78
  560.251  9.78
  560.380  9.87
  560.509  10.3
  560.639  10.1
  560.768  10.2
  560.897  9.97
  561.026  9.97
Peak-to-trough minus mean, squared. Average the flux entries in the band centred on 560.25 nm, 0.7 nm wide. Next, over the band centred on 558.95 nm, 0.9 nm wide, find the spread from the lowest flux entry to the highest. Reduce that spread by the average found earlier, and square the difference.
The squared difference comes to 83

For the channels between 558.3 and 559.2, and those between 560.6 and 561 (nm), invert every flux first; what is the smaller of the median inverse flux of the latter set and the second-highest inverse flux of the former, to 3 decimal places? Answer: 0.099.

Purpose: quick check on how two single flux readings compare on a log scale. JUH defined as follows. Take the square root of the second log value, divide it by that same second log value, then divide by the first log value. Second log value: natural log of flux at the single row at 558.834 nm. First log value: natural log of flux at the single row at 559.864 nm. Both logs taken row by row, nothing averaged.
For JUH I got 0.2864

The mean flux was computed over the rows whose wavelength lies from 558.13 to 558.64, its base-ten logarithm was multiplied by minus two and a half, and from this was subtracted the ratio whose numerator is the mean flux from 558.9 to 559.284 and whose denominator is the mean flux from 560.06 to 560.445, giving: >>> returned -3.551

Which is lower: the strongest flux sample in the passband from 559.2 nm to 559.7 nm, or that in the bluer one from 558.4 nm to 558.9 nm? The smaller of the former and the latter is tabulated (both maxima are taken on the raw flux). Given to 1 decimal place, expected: 10.2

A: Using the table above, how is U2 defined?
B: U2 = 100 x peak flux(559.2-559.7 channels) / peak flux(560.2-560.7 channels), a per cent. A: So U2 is 103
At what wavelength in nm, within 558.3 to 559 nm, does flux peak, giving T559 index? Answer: 558.448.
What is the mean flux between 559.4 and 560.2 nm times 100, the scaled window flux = 991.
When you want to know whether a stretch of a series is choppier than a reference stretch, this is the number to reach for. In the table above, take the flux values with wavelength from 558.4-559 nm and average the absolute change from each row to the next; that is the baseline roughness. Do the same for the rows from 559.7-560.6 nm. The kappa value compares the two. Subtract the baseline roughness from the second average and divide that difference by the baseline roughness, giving 0.7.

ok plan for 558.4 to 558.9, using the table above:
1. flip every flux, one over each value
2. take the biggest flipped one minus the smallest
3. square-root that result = 0.066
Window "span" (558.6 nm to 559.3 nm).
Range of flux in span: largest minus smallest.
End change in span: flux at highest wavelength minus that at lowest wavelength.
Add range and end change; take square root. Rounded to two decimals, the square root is 1.20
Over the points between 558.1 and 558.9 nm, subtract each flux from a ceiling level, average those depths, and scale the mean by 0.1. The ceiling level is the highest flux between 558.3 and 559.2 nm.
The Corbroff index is 0.017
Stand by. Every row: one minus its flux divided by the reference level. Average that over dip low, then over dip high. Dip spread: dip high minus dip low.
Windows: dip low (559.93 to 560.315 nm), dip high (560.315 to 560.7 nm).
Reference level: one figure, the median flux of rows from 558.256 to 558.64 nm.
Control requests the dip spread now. -0.026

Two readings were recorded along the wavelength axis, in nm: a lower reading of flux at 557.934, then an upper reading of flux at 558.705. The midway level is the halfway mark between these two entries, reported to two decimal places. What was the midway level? 9.71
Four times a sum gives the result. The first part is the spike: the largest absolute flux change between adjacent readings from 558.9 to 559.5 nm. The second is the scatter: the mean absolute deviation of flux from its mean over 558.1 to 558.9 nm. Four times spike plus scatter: 4.1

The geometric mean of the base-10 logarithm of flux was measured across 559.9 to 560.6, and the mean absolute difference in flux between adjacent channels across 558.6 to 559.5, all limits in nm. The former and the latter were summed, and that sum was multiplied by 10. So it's 13.1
